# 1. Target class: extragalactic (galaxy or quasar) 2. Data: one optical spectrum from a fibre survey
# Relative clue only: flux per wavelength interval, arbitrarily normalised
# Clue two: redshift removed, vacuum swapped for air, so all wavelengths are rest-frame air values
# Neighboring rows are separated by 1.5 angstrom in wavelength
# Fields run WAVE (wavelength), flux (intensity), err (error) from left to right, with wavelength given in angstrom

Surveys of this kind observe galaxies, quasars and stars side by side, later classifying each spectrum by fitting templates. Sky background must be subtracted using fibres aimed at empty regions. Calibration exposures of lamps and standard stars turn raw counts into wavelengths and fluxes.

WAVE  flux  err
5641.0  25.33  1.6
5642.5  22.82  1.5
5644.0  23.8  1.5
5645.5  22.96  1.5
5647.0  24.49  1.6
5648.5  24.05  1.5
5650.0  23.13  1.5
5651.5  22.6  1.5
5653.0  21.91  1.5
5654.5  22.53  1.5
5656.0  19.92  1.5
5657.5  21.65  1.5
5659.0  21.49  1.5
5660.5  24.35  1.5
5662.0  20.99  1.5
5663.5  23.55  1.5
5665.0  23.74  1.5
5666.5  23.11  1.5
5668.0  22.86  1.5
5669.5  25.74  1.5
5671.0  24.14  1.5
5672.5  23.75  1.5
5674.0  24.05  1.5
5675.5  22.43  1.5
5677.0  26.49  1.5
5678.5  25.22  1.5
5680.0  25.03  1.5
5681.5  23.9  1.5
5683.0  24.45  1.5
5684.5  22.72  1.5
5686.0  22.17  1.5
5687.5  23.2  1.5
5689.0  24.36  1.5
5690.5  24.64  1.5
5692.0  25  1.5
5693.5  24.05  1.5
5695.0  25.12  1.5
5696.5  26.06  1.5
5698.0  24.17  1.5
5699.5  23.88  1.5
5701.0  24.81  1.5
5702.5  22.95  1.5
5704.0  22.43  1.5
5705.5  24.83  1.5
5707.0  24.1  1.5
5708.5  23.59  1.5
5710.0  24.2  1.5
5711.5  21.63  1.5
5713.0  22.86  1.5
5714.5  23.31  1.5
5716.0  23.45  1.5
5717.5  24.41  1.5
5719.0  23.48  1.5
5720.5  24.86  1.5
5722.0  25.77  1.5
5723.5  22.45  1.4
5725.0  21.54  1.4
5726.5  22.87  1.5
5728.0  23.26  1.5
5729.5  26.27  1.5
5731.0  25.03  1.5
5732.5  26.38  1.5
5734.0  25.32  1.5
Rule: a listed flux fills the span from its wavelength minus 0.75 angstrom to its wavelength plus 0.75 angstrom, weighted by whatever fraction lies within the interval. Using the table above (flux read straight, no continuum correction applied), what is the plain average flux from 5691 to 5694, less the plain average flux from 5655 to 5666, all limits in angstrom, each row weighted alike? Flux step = 2.3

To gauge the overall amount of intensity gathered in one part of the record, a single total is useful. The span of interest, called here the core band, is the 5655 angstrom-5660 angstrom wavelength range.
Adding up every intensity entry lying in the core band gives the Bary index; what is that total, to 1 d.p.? 63.1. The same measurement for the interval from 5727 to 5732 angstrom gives 74.6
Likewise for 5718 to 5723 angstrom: 74.1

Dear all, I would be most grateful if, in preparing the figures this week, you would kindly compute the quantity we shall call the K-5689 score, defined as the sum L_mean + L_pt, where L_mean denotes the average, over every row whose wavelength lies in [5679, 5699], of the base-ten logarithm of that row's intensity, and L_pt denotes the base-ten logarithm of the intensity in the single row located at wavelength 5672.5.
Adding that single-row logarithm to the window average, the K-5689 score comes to 2.76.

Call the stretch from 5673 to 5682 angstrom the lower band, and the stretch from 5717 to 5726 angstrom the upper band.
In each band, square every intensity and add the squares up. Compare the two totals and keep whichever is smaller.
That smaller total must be 3397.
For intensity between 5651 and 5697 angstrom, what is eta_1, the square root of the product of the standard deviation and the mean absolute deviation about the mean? 1.4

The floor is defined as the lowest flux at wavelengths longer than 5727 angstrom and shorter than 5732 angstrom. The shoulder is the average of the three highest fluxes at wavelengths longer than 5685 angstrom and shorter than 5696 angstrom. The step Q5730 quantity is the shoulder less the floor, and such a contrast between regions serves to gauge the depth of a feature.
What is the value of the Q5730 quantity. 1.7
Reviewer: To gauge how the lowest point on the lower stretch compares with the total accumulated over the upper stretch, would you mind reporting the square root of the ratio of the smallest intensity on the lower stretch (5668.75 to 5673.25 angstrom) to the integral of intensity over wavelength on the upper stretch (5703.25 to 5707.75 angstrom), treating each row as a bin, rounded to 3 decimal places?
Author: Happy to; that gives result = 0.471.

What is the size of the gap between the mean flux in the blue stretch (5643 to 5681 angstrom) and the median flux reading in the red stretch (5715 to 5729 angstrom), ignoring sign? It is 0.09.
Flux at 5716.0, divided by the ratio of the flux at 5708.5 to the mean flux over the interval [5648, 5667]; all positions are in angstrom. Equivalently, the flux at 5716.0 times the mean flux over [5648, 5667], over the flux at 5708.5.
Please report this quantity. 22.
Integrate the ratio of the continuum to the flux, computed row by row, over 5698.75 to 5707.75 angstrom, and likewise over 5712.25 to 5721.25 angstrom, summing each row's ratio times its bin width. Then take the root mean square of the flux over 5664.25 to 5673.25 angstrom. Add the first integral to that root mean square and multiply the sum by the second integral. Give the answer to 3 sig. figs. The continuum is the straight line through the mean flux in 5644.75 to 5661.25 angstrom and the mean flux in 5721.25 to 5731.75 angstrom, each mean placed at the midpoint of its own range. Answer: 295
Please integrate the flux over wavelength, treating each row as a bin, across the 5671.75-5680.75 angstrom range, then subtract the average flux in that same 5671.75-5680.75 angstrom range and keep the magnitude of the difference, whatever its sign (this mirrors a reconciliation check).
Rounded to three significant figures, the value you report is 196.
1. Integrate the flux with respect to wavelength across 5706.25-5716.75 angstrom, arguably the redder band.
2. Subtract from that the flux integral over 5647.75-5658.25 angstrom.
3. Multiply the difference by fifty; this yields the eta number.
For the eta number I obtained 551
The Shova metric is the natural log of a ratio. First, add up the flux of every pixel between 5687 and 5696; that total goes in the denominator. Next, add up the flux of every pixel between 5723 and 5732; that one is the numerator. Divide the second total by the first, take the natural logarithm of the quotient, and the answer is -0.034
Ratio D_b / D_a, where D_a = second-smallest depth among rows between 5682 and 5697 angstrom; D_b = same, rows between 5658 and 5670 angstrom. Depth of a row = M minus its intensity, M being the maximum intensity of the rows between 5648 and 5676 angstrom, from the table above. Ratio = 2.2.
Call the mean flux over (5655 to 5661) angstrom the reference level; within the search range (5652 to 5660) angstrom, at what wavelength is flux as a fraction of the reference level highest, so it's 5654.5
